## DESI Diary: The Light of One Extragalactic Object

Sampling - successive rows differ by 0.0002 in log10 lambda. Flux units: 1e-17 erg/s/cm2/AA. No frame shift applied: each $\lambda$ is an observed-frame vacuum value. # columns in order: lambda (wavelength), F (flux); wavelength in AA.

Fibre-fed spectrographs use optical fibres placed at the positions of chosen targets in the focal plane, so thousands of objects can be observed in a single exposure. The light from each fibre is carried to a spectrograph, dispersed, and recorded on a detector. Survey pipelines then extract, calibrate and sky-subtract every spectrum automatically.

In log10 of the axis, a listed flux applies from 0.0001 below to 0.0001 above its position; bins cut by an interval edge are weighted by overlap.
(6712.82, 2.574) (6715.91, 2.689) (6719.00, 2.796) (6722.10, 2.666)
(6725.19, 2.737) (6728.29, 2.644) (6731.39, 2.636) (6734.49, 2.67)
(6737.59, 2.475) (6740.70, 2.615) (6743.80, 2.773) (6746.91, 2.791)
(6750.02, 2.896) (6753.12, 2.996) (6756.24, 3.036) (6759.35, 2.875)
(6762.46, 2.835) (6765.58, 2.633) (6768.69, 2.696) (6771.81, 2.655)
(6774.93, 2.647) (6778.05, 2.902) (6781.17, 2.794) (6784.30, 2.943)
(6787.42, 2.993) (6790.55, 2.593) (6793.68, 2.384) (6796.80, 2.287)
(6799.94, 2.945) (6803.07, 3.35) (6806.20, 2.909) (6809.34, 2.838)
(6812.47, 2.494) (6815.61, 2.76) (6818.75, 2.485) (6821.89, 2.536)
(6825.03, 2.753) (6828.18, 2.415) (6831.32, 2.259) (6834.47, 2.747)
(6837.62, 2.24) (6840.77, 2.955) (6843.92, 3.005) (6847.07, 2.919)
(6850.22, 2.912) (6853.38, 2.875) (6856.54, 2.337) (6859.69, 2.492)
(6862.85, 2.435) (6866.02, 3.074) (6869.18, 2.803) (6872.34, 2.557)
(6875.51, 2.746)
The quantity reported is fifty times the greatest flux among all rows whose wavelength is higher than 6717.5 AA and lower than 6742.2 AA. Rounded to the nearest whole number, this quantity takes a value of 140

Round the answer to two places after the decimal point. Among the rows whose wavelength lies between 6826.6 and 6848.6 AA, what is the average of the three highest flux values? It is 2.96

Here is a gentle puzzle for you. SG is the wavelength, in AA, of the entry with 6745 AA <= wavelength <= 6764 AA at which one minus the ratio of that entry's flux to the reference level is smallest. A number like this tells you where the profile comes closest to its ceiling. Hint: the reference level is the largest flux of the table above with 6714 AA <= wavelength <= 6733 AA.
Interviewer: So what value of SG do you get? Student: 6756.24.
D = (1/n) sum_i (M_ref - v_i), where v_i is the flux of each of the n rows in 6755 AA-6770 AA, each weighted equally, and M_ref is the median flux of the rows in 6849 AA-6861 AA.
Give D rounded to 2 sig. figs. -0.13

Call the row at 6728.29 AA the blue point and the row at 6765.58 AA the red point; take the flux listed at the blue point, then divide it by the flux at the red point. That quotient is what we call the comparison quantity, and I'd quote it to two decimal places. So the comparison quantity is 1.00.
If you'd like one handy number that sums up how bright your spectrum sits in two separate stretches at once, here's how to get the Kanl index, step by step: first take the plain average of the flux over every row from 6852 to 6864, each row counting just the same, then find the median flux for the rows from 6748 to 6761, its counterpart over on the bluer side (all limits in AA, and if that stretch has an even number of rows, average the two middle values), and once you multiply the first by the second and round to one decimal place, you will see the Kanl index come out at 7.5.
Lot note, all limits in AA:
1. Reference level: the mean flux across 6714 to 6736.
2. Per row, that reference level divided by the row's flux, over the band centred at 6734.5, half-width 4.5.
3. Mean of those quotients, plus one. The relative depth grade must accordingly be 2.04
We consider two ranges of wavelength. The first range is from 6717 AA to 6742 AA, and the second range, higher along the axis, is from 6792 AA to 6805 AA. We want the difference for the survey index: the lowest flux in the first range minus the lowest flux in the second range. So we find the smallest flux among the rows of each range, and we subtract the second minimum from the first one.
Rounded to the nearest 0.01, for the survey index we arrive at 0.19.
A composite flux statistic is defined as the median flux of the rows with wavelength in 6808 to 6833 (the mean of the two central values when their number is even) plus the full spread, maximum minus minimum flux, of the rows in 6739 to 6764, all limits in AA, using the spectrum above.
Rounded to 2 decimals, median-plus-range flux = 2.94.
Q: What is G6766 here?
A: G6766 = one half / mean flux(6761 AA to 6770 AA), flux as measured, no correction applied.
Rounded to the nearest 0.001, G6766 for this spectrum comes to 0.184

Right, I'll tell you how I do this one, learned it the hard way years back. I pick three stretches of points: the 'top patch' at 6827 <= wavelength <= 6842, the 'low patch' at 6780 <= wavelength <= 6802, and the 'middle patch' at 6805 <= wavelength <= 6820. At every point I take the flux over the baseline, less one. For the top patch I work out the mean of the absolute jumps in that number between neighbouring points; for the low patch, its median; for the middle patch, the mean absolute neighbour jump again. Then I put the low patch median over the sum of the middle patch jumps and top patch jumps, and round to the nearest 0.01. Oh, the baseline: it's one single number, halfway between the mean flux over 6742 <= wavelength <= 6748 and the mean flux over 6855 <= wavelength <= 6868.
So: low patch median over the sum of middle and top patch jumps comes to 0.16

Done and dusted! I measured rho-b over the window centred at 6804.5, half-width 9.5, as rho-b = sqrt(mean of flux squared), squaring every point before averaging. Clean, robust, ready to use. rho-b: 2.82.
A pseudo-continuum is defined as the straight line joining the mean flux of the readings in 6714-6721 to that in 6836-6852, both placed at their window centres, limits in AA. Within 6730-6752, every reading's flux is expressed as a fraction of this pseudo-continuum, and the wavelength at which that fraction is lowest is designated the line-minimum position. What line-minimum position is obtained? 6737.59 AA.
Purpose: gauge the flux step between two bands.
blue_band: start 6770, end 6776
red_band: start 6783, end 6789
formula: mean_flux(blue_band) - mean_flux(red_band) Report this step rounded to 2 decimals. -0.32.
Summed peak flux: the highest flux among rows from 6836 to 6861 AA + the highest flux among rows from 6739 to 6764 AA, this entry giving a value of 6.04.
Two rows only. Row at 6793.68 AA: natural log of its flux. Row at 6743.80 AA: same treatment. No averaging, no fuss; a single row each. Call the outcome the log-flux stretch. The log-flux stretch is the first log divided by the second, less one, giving -0.15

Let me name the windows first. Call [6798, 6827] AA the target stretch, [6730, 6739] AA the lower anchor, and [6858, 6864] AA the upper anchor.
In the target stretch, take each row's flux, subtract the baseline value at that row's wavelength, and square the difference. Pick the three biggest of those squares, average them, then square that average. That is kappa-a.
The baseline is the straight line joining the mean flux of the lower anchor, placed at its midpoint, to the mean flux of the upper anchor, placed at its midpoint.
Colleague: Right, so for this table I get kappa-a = 0.11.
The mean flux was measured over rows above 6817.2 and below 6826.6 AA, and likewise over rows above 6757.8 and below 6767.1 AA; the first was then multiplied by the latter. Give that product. 7.21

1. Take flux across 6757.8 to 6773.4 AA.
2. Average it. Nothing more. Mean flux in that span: 2.739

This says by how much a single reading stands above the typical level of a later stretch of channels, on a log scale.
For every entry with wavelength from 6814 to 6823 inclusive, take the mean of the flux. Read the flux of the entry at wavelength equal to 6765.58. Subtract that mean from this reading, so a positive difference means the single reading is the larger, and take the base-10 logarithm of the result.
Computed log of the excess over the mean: -1.4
